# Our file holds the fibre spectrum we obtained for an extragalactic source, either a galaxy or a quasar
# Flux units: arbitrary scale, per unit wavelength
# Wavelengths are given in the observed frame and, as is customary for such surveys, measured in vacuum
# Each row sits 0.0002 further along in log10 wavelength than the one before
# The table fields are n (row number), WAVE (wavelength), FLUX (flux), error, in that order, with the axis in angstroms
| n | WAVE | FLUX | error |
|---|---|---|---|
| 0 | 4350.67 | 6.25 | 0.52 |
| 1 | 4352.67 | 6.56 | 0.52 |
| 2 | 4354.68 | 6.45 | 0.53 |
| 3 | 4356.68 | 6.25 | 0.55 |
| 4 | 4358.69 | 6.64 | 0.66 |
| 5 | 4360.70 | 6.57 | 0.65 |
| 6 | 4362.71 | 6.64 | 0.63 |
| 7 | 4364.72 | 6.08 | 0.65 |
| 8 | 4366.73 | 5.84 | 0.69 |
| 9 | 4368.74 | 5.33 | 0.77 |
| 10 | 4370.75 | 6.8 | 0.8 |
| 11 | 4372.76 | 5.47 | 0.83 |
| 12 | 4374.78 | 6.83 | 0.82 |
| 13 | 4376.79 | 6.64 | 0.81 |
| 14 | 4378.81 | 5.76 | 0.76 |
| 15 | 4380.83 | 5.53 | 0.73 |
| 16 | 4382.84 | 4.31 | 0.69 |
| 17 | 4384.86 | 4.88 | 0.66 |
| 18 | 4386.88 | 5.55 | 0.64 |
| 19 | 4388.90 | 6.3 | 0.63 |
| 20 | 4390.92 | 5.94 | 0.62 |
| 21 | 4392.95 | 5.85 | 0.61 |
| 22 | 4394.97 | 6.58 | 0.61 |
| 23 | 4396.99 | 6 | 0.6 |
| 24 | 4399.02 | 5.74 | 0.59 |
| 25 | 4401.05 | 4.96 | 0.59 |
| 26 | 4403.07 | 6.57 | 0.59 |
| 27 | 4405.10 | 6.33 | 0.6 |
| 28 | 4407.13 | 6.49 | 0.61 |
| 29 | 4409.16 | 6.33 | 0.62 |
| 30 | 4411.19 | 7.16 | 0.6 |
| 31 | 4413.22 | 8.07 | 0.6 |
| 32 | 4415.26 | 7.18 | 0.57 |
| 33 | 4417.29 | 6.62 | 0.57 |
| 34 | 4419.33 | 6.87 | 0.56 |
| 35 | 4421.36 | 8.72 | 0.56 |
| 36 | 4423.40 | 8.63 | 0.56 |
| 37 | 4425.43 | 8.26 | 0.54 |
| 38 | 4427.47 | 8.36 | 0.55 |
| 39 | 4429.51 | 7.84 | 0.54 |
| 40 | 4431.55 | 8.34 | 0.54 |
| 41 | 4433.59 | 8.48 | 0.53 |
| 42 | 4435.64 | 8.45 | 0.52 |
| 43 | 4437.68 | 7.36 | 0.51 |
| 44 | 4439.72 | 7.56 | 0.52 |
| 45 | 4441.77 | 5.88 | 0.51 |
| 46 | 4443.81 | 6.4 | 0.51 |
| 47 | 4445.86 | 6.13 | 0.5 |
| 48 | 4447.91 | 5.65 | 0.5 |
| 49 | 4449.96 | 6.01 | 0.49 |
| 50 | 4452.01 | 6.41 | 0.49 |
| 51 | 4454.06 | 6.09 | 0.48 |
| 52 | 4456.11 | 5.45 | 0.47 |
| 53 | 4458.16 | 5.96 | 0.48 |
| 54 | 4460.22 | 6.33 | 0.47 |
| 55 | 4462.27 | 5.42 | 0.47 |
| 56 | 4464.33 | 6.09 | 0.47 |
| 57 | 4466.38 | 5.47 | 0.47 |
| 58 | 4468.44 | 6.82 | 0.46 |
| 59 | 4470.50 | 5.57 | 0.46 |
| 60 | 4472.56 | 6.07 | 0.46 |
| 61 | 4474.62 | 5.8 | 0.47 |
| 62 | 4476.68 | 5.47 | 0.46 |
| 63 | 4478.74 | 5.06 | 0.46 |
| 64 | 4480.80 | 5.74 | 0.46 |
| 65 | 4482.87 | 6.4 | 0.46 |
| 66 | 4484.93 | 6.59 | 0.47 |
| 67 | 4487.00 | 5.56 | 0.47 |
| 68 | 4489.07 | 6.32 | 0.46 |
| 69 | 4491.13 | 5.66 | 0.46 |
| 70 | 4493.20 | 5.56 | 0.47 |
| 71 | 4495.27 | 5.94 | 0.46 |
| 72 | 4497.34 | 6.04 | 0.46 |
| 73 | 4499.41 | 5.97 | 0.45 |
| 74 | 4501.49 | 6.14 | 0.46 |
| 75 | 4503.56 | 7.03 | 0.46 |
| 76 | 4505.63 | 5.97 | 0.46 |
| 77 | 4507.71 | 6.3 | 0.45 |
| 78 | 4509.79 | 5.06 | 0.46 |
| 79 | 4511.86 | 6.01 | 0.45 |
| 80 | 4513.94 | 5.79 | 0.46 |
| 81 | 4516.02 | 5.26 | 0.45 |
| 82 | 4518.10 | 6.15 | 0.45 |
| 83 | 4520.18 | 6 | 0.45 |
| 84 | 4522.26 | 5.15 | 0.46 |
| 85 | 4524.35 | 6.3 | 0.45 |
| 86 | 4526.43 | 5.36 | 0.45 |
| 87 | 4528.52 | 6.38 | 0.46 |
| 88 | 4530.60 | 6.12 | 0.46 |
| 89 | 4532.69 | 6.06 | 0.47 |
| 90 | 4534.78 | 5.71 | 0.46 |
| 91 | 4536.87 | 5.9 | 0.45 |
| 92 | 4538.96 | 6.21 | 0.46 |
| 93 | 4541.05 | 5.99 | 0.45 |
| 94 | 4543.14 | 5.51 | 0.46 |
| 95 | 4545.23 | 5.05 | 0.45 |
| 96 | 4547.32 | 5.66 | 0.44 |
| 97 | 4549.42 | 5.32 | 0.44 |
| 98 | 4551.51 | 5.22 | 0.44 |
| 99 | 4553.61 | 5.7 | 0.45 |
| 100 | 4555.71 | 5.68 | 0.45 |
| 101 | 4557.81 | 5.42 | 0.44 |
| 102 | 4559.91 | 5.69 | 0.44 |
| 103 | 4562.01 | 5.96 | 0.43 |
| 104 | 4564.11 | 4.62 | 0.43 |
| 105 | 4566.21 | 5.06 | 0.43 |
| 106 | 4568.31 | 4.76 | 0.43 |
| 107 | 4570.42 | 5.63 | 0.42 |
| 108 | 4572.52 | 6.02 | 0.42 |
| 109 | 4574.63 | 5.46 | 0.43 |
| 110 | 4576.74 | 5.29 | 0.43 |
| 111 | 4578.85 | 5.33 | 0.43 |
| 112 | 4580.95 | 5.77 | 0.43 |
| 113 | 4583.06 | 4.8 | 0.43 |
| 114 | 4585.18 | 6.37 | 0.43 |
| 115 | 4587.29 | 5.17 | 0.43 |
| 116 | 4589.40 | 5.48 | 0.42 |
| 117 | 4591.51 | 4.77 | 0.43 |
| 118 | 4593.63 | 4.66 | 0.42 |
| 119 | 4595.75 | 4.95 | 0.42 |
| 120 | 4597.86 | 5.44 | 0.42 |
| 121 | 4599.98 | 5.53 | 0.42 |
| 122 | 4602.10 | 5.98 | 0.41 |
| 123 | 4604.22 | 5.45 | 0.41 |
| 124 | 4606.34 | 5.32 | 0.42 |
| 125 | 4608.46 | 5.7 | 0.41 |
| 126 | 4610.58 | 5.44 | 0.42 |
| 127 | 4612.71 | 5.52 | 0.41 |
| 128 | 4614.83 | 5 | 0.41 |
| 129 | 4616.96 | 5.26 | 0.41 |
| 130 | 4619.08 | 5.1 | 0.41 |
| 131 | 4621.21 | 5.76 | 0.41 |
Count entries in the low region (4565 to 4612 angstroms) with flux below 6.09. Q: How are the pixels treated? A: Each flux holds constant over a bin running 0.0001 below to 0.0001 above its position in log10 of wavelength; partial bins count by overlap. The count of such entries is 21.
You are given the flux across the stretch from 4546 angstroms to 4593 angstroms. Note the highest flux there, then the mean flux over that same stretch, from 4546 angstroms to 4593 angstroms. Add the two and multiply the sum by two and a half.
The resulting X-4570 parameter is 29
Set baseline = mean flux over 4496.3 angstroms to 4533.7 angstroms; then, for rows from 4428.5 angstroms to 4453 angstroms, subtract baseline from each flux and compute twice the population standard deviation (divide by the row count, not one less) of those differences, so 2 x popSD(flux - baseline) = 2.06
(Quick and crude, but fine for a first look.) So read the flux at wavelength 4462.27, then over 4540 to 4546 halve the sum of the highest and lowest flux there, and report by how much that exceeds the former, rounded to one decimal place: 0.1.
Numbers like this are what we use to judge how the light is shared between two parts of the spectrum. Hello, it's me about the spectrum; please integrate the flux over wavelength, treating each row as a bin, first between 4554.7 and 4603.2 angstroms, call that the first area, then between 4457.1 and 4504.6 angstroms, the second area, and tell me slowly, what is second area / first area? 1.08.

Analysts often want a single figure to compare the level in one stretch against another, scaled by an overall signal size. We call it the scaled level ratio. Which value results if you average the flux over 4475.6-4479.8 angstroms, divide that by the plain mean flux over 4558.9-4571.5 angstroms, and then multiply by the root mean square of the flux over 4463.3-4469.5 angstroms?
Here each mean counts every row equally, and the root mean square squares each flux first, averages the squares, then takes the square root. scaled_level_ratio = 6.1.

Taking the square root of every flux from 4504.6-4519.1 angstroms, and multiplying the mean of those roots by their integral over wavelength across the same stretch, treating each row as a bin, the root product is 84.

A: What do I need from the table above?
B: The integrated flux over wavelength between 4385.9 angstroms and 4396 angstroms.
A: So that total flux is 61.1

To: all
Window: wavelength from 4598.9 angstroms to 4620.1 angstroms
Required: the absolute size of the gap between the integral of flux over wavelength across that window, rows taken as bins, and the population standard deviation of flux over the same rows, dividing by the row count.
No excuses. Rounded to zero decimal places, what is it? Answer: 115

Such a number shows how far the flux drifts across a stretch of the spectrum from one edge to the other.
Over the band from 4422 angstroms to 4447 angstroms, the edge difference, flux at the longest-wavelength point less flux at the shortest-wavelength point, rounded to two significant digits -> -2.5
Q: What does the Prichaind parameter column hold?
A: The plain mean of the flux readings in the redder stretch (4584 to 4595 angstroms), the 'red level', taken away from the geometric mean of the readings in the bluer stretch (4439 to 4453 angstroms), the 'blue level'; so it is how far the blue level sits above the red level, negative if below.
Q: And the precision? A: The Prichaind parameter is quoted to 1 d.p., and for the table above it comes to 1.0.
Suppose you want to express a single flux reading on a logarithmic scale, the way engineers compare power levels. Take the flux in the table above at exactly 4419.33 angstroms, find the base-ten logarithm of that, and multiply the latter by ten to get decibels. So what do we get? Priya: 8.4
